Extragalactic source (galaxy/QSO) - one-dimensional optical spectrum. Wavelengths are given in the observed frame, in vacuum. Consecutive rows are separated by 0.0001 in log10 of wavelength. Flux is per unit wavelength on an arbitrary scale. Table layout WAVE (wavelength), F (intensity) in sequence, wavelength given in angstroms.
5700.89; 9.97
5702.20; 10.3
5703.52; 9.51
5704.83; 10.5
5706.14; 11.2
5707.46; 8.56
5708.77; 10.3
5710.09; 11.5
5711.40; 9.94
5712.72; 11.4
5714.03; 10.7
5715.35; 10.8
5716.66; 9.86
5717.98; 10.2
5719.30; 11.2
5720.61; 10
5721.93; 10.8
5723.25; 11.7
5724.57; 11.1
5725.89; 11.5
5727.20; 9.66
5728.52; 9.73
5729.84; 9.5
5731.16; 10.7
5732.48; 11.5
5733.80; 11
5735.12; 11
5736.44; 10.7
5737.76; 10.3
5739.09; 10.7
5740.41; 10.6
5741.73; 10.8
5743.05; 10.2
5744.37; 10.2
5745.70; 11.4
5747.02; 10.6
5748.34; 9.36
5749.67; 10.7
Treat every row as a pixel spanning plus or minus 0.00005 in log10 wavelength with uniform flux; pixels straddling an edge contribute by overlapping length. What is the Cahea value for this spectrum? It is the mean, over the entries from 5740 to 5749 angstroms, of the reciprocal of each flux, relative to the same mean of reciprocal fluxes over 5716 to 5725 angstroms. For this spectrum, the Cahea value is 1.023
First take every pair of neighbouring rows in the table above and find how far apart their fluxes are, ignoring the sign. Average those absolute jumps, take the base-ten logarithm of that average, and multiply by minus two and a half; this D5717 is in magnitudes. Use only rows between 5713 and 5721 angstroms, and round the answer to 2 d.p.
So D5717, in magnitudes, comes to 0.36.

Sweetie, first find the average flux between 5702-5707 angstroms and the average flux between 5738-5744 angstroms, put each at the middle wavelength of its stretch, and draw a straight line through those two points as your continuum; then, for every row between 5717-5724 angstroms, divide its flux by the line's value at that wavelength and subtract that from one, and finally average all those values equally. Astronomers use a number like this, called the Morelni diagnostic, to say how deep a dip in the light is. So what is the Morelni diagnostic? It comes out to -0.03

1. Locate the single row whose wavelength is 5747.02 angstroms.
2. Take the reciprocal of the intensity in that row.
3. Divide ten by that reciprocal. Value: 106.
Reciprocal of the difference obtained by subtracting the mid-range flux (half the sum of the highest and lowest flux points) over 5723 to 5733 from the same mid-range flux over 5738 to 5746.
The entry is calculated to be 5.0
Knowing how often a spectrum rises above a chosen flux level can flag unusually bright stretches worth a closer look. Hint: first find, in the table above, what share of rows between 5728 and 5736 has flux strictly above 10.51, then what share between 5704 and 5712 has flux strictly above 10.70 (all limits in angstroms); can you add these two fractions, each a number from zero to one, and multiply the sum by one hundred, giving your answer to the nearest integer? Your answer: 100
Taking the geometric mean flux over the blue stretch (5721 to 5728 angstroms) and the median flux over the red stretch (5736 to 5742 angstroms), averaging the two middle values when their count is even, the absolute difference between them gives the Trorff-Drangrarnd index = 0.23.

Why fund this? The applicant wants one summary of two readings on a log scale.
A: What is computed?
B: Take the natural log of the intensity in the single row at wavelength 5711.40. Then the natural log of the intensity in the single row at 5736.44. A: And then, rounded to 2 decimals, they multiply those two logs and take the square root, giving 2.33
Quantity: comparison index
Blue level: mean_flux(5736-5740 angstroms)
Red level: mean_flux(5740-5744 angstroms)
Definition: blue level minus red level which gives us 0.0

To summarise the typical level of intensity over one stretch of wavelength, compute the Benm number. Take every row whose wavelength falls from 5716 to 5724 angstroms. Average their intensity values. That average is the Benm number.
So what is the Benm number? 10.63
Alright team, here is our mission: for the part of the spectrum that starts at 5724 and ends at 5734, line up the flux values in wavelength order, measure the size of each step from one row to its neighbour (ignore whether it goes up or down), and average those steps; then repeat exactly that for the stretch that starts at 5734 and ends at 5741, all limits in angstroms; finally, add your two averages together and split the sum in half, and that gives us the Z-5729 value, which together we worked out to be 0.51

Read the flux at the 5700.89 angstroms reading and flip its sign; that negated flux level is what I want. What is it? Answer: -10.0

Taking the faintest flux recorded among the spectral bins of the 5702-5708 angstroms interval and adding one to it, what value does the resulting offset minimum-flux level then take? 9.6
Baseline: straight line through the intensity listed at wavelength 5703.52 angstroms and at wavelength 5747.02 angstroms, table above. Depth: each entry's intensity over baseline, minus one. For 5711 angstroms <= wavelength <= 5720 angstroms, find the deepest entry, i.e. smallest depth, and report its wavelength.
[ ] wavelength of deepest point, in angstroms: 5716.66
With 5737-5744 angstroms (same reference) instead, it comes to 5743.05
